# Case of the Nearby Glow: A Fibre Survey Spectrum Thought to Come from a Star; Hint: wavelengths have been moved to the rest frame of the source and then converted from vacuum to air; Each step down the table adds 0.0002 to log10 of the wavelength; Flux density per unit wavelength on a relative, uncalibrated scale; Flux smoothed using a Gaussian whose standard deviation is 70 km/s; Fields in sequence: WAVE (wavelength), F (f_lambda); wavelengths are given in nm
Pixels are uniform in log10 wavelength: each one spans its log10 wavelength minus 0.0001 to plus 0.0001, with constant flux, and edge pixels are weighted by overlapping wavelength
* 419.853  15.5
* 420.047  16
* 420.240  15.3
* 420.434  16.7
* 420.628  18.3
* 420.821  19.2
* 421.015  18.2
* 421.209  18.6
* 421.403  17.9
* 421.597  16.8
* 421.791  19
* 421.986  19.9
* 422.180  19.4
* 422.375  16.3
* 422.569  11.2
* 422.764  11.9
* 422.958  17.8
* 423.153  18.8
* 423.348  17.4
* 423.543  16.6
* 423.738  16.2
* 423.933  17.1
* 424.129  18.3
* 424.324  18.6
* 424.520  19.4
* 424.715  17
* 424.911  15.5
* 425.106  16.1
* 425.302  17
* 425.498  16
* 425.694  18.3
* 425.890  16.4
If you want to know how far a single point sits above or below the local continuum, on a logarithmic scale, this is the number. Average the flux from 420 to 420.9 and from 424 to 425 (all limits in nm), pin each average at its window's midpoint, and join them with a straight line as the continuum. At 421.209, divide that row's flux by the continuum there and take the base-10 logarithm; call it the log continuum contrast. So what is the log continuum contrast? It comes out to 0.03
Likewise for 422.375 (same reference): -0.03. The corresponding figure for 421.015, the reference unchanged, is 0.02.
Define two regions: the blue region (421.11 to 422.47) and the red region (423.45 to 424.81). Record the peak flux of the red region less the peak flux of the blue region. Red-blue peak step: -0.5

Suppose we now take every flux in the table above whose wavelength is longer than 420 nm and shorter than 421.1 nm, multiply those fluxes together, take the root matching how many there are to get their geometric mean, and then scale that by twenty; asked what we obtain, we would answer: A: 345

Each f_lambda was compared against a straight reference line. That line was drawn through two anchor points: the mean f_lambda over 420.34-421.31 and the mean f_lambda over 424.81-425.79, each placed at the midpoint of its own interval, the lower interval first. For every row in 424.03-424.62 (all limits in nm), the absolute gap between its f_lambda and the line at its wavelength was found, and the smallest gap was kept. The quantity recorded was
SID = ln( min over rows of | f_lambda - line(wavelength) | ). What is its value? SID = 0.3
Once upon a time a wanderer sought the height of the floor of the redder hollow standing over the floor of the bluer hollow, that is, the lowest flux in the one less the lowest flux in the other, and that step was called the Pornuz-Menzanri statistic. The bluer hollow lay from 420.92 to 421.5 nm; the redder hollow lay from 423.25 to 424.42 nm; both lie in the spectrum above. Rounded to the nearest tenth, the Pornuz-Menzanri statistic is -1.7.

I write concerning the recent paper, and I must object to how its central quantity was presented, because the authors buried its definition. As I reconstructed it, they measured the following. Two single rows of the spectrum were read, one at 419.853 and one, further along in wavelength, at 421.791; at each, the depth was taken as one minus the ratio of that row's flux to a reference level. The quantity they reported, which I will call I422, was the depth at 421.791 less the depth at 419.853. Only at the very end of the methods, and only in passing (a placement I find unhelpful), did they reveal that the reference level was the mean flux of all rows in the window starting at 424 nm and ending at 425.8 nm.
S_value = -0.202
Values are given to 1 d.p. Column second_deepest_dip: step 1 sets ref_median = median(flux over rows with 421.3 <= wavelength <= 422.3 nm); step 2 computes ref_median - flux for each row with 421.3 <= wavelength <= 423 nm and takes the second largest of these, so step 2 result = 7.1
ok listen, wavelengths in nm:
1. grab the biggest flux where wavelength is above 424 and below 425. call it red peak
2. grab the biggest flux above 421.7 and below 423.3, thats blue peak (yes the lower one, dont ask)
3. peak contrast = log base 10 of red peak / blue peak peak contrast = -0.011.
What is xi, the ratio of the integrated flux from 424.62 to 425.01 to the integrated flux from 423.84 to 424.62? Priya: 0.4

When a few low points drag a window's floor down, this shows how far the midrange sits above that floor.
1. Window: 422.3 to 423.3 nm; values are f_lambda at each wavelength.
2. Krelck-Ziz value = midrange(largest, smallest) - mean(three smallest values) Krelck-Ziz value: 1.9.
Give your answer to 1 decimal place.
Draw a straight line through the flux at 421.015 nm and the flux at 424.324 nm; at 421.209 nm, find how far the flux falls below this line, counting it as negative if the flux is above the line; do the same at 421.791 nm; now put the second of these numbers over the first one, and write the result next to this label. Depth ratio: 1.9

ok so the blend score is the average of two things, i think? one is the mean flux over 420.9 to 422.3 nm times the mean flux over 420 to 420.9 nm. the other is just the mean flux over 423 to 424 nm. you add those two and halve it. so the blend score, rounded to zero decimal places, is 167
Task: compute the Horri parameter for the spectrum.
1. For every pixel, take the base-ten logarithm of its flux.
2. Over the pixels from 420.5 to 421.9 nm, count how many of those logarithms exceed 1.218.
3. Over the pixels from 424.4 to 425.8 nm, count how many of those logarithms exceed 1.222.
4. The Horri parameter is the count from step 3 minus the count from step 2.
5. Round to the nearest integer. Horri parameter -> -3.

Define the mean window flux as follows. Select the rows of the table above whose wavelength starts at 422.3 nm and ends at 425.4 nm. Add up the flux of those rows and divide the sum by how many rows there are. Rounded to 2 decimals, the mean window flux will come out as 16.58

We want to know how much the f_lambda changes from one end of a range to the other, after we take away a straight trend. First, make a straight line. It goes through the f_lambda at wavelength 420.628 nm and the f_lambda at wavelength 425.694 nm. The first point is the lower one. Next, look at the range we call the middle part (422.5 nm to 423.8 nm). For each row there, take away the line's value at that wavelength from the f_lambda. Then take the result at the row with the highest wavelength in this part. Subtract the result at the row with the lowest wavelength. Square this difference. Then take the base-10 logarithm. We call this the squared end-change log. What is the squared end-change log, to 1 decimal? 1.4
